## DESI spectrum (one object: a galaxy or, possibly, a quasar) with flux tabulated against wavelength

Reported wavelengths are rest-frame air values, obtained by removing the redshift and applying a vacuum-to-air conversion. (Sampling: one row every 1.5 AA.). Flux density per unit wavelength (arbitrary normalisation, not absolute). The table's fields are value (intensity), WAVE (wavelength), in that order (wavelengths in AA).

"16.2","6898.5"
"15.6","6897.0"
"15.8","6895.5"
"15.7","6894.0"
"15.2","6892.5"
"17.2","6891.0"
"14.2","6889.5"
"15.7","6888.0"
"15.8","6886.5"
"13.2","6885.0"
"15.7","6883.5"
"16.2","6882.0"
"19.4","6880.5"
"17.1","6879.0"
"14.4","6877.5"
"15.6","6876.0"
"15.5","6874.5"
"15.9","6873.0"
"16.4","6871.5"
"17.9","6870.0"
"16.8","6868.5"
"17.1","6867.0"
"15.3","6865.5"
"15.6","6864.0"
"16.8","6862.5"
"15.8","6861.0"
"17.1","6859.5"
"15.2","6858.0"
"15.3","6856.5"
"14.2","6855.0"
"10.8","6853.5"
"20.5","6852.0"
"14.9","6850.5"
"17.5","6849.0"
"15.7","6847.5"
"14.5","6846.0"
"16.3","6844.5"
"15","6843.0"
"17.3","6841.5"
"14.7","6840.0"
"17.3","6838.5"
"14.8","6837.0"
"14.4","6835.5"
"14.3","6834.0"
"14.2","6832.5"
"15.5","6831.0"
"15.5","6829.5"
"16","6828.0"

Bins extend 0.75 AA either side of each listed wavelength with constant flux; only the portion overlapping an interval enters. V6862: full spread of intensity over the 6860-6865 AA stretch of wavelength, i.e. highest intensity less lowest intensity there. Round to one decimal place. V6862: 1.2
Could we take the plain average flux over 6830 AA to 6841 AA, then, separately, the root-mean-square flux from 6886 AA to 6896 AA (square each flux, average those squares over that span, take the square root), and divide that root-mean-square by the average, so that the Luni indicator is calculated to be 1.04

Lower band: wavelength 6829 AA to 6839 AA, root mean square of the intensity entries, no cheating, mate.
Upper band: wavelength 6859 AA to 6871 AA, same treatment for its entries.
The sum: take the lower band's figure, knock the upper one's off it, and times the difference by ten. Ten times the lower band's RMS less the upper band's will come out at -13.9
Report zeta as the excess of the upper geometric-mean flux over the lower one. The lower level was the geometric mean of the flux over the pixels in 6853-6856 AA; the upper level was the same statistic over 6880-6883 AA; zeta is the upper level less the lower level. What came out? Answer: 5.3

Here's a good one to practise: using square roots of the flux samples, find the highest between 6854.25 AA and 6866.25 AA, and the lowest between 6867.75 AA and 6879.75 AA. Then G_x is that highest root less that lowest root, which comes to 0.34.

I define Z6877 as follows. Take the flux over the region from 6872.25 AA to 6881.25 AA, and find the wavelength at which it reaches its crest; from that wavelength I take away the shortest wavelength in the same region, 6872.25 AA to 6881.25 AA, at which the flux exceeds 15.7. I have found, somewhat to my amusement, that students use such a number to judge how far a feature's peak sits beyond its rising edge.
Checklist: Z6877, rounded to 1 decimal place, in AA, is 7.5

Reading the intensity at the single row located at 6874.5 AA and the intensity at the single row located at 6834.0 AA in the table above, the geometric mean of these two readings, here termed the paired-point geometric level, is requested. 14.9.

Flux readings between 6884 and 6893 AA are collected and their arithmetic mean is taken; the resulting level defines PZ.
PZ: 15.2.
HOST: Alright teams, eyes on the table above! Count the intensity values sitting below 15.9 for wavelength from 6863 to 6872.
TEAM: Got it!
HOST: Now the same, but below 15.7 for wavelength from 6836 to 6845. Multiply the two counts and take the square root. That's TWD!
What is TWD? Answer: 2.4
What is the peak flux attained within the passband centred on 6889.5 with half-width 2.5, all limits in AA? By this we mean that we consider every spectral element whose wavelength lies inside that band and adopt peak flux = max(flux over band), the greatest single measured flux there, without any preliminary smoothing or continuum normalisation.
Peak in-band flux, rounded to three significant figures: 17.2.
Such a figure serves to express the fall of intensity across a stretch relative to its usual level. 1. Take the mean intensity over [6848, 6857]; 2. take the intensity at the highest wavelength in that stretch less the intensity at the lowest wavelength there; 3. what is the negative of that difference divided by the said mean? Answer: 0.14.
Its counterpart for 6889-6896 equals -0.10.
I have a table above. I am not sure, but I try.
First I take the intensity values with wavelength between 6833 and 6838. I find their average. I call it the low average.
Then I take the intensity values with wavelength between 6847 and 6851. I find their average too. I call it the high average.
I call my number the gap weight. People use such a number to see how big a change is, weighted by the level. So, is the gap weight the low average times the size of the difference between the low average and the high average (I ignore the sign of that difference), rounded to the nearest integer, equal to 22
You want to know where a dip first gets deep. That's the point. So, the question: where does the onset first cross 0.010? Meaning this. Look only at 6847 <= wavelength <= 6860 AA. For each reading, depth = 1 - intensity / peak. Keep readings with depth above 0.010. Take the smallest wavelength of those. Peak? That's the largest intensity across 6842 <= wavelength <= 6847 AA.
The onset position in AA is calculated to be 6847.5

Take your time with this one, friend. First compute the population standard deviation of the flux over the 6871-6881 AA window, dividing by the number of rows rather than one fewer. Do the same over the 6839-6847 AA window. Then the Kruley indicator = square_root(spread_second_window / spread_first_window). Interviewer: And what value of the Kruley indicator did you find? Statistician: 0.85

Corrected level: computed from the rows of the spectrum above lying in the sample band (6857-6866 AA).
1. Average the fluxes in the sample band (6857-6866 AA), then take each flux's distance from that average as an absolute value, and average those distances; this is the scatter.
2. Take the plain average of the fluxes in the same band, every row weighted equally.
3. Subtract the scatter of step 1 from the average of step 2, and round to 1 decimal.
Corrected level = 15.3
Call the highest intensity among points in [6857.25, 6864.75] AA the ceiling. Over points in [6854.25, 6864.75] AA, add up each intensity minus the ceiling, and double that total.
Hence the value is -19.4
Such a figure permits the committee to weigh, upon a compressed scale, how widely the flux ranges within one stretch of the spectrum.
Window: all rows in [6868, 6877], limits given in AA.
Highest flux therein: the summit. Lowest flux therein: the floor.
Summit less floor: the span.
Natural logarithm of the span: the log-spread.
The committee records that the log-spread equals 0.9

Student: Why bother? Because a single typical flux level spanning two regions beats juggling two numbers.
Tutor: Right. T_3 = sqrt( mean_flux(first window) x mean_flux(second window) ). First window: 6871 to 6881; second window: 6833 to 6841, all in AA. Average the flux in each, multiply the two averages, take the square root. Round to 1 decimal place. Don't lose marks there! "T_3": 15.7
